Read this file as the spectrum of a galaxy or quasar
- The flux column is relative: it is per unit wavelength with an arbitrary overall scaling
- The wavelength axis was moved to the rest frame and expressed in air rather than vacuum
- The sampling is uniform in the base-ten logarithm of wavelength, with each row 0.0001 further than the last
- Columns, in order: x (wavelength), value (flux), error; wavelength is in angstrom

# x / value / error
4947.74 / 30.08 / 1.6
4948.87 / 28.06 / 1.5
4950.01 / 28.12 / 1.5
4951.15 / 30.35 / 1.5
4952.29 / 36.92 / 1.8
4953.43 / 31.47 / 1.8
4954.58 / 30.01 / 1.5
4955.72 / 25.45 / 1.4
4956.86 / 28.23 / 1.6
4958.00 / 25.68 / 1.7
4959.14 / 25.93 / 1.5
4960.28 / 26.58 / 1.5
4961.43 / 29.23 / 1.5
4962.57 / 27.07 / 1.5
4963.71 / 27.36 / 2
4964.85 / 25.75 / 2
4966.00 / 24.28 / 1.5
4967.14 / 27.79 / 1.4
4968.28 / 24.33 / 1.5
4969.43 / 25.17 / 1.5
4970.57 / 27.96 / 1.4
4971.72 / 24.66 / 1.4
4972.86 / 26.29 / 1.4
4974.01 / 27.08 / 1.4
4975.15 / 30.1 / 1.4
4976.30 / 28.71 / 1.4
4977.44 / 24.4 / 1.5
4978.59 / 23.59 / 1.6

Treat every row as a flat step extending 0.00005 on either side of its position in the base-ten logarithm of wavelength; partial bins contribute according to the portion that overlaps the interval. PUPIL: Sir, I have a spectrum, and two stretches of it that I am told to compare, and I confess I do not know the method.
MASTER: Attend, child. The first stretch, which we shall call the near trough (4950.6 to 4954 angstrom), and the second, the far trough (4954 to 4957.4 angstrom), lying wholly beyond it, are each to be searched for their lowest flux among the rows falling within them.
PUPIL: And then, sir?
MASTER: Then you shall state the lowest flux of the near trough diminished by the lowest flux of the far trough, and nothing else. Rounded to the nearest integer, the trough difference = 5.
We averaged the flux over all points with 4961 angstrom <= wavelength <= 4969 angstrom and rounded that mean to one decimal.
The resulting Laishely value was 26.5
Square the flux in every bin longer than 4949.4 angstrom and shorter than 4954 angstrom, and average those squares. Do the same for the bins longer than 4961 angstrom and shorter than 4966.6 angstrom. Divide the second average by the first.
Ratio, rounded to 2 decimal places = 0.71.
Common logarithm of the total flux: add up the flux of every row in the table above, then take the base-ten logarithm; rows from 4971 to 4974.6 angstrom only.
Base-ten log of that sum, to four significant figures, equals 1.892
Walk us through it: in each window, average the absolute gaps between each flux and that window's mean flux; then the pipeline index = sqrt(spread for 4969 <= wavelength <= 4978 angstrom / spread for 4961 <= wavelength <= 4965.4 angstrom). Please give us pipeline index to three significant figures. 1.33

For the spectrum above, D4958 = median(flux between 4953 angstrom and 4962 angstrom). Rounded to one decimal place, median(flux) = 27.4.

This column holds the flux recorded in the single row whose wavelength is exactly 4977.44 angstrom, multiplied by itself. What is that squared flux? 595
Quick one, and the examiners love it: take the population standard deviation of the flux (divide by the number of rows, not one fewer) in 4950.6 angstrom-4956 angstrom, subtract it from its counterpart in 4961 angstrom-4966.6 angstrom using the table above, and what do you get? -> -2.0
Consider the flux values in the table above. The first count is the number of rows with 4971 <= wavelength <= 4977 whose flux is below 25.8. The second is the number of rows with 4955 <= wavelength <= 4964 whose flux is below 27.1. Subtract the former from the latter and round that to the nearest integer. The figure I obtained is 4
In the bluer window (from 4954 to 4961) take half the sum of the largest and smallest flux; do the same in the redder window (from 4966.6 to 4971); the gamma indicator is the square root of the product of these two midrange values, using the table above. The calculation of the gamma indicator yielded 26.9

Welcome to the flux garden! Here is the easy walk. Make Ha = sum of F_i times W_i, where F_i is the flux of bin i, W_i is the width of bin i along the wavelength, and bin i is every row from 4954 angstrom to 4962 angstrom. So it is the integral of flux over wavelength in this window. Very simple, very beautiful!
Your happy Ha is 218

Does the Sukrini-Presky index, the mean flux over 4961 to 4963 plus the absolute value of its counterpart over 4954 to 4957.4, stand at 56.0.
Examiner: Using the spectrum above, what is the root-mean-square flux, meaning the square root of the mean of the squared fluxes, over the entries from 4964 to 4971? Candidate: 25.9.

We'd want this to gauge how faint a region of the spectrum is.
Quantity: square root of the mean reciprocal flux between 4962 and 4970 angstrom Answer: 0.197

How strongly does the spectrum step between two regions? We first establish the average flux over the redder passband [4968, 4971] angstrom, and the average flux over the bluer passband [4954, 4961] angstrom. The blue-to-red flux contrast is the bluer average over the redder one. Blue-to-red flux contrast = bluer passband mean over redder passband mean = 1.04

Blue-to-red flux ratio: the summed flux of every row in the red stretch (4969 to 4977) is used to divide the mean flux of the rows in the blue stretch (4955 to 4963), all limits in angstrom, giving 0.142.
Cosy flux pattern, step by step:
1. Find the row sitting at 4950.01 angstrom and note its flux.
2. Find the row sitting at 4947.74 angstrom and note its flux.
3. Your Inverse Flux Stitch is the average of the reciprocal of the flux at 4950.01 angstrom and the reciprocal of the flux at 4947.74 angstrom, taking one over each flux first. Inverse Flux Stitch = 0.0344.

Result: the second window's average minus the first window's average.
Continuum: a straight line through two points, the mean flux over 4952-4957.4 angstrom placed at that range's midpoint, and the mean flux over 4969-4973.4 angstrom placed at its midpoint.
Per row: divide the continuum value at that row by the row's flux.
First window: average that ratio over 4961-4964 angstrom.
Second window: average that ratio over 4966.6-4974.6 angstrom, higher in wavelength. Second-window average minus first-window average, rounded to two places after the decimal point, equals -0.01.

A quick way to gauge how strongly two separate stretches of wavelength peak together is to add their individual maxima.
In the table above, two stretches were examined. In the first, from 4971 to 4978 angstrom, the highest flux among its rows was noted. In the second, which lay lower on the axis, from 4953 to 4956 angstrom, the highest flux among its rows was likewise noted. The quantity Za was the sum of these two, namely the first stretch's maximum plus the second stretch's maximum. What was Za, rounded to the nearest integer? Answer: 62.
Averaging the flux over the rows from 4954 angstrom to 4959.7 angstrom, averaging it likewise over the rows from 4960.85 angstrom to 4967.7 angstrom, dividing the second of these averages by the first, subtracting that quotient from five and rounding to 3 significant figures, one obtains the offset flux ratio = 4.01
